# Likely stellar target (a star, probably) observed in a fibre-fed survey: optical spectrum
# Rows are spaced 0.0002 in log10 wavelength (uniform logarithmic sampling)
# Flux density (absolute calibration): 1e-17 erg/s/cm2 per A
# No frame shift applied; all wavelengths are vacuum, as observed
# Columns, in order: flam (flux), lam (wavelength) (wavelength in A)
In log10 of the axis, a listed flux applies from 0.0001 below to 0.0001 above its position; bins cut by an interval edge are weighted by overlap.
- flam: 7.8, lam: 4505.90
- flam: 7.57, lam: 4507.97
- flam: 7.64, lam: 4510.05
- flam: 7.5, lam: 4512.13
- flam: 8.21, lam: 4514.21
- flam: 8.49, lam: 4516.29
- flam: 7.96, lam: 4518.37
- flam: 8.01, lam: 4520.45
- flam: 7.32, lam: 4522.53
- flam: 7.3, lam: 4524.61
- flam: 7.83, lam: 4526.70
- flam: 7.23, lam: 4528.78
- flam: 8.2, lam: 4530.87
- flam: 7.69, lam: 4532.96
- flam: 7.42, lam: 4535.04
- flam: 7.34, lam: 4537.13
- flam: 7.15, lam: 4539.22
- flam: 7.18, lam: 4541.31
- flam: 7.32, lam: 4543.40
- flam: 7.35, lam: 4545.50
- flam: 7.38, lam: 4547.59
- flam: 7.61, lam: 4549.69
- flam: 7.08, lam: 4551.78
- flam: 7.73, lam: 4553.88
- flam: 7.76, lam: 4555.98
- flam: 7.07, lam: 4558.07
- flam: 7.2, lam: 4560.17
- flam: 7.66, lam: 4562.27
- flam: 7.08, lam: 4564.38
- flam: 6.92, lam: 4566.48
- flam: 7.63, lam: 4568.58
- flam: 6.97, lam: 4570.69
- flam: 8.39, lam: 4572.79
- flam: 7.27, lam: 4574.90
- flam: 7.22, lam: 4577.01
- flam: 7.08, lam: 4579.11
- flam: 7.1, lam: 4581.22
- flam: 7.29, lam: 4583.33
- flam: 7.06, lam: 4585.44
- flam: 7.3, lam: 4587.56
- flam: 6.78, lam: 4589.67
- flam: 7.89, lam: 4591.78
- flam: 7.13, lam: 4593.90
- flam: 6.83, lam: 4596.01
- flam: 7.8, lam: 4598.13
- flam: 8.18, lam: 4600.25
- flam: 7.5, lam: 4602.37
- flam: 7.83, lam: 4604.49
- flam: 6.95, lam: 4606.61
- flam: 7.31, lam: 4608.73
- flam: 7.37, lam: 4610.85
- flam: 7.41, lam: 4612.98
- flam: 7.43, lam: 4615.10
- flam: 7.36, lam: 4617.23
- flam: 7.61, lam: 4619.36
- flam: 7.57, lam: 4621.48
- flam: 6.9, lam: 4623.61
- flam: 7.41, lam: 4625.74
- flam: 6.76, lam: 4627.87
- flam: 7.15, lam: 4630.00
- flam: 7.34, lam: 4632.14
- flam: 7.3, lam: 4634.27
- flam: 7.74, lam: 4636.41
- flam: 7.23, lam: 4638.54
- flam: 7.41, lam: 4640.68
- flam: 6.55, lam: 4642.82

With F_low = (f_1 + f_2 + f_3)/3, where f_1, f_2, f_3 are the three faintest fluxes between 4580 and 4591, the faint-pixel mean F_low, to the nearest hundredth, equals 6.98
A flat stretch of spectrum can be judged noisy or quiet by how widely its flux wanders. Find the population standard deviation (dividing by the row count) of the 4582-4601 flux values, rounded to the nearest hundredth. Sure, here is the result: 0.46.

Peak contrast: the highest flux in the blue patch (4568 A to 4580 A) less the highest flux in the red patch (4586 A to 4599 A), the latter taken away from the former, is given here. 0.5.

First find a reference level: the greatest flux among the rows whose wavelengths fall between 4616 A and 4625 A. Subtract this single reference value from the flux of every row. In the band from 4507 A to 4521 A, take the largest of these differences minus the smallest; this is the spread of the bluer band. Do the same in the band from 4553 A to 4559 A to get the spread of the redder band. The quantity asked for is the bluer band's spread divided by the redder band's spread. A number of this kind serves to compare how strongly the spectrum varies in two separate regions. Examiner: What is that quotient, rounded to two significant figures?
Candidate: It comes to 1.4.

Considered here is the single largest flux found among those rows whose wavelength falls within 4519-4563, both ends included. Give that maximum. 8.2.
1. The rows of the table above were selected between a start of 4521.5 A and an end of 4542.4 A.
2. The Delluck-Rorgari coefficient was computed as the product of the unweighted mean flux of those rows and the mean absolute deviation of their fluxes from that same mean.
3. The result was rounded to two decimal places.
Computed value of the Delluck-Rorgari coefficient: 1.97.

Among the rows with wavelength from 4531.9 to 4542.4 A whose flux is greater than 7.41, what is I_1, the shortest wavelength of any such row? 4532.96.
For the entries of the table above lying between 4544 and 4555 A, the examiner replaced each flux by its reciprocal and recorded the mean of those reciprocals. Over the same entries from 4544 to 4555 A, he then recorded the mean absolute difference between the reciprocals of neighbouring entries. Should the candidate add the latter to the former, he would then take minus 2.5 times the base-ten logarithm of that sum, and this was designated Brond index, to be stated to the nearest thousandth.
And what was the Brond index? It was 2.125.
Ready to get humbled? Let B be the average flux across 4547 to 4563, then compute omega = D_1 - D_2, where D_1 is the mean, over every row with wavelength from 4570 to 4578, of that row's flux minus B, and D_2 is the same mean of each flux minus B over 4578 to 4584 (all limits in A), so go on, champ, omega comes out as 0.3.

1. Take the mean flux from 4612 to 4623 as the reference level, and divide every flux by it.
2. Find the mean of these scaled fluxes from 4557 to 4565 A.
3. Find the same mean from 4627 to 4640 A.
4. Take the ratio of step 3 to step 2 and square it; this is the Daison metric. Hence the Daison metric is 1.00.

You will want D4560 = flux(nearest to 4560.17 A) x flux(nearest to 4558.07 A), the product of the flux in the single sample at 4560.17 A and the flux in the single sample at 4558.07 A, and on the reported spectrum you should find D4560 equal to 51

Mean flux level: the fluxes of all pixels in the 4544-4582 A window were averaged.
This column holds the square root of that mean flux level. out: 2.71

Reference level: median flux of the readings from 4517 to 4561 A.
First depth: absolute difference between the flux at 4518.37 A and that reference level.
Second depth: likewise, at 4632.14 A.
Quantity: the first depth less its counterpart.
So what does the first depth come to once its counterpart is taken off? 0.60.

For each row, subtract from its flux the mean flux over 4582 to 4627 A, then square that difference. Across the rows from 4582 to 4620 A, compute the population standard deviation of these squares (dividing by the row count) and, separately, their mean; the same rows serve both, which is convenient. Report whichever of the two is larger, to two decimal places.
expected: 0.17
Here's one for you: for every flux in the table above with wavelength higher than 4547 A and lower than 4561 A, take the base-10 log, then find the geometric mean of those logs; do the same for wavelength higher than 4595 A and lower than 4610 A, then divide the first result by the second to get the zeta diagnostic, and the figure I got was 0.995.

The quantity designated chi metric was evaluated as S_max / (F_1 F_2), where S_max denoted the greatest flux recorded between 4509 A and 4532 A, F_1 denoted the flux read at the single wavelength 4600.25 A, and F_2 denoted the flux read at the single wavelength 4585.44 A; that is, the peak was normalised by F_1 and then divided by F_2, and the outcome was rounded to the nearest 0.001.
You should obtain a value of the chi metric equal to 0.147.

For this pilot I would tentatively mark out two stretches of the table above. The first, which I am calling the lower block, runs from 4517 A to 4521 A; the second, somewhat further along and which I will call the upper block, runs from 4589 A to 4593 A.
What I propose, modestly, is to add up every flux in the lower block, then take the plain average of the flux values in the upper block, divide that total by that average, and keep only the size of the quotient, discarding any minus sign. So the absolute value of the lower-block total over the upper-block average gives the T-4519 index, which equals 2.2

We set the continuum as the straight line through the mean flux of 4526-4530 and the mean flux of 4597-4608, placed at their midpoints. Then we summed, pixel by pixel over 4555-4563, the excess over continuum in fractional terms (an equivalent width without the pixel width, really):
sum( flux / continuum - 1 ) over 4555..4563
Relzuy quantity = -0.08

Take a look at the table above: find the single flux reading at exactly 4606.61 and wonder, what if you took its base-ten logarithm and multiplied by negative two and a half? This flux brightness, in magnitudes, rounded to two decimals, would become -2.10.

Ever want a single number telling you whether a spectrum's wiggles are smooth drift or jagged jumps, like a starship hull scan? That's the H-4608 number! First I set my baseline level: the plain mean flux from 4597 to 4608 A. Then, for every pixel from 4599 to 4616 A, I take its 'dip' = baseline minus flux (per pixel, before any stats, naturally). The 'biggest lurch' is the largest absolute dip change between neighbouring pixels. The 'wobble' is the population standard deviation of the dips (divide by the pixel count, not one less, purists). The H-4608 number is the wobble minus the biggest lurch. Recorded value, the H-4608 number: -0.54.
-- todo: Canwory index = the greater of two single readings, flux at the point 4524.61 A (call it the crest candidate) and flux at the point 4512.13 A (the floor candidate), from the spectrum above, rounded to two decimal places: 7.50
